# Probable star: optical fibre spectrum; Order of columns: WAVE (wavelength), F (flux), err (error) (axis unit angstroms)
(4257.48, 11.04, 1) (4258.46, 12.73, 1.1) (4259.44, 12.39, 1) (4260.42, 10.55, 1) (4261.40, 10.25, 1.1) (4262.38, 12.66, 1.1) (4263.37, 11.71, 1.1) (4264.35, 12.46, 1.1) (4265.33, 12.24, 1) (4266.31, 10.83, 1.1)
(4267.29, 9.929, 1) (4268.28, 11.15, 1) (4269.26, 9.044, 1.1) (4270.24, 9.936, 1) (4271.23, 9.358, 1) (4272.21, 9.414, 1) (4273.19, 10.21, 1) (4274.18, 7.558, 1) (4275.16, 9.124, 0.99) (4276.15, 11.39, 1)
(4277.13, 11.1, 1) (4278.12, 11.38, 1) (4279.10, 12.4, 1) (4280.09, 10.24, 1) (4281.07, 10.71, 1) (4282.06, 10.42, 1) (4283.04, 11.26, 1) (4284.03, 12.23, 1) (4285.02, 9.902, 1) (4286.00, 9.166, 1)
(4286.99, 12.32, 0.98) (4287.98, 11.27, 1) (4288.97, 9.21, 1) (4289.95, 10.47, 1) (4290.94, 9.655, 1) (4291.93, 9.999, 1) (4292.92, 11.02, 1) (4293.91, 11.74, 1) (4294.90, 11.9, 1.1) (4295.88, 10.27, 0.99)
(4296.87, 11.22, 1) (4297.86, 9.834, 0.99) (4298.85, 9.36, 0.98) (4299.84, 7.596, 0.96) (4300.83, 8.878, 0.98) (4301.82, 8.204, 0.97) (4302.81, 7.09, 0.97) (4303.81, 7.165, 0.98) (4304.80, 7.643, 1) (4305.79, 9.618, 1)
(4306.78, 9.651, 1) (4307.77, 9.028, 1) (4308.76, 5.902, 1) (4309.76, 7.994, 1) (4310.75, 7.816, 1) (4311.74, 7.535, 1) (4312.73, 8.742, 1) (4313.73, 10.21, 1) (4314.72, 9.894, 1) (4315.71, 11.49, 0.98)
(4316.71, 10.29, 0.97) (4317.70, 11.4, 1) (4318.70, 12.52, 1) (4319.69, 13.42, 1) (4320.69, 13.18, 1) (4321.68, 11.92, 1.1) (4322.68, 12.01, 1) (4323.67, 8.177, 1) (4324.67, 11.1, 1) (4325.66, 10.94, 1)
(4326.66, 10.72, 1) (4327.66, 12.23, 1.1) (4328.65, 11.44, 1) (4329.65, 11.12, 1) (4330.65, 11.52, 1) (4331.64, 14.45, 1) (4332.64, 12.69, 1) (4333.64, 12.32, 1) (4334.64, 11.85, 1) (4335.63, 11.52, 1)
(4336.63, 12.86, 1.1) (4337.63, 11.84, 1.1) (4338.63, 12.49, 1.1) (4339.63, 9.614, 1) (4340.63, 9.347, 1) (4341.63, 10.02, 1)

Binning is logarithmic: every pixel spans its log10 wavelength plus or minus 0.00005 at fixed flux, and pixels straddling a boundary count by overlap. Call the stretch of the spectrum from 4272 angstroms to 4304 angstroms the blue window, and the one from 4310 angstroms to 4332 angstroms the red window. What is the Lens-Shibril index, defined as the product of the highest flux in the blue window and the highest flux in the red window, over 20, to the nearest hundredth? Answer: 8.96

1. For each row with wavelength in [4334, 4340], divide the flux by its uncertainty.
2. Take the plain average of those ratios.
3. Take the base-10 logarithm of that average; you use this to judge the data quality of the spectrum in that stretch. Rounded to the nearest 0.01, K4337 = 1.05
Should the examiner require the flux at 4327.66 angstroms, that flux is 12.23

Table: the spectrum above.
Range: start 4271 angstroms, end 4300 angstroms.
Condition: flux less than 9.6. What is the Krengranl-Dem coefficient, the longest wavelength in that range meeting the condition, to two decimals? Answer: 4299.84 angstroms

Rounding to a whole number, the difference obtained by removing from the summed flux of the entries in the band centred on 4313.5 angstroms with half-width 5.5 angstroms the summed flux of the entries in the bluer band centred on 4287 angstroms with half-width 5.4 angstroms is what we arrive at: -12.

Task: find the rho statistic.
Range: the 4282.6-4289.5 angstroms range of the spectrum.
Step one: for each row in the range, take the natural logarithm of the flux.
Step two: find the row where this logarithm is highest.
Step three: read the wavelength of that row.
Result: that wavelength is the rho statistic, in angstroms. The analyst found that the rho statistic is 4286.99 angstroms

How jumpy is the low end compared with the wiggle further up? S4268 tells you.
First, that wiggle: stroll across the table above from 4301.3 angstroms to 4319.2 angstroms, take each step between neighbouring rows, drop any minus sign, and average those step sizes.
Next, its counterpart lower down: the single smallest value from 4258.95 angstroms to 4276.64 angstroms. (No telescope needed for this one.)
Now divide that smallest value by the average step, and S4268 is 7.1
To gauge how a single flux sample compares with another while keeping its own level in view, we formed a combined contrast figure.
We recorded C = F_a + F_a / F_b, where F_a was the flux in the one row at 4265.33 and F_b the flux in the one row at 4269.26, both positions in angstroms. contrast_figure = 13.6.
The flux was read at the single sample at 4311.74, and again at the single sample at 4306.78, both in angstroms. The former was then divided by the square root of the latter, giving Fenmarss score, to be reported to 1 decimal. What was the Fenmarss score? 2.4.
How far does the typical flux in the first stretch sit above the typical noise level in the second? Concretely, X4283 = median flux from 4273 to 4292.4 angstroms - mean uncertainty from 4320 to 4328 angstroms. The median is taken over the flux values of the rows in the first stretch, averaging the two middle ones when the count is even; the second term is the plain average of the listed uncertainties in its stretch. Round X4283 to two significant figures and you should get 9.4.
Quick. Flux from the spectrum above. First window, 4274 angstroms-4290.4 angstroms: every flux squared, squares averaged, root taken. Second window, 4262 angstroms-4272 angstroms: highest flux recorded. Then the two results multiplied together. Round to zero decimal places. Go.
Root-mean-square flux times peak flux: 135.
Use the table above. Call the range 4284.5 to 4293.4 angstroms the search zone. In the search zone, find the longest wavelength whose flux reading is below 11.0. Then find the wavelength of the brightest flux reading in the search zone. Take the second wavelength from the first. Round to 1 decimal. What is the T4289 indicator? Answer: 4.9 angstroms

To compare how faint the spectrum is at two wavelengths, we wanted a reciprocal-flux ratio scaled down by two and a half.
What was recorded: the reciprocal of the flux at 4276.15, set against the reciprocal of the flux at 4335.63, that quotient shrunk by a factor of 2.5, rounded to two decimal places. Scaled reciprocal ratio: 0.40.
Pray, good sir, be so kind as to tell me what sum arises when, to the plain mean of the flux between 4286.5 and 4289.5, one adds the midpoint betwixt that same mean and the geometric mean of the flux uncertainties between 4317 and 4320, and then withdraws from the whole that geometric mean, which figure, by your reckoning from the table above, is 16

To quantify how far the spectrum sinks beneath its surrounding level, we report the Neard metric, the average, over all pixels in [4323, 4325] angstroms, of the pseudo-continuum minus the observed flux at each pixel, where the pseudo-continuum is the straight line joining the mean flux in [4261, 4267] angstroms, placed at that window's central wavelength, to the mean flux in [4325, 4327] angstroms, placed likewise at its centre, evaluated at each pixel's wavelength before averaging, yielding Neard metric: 1.2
